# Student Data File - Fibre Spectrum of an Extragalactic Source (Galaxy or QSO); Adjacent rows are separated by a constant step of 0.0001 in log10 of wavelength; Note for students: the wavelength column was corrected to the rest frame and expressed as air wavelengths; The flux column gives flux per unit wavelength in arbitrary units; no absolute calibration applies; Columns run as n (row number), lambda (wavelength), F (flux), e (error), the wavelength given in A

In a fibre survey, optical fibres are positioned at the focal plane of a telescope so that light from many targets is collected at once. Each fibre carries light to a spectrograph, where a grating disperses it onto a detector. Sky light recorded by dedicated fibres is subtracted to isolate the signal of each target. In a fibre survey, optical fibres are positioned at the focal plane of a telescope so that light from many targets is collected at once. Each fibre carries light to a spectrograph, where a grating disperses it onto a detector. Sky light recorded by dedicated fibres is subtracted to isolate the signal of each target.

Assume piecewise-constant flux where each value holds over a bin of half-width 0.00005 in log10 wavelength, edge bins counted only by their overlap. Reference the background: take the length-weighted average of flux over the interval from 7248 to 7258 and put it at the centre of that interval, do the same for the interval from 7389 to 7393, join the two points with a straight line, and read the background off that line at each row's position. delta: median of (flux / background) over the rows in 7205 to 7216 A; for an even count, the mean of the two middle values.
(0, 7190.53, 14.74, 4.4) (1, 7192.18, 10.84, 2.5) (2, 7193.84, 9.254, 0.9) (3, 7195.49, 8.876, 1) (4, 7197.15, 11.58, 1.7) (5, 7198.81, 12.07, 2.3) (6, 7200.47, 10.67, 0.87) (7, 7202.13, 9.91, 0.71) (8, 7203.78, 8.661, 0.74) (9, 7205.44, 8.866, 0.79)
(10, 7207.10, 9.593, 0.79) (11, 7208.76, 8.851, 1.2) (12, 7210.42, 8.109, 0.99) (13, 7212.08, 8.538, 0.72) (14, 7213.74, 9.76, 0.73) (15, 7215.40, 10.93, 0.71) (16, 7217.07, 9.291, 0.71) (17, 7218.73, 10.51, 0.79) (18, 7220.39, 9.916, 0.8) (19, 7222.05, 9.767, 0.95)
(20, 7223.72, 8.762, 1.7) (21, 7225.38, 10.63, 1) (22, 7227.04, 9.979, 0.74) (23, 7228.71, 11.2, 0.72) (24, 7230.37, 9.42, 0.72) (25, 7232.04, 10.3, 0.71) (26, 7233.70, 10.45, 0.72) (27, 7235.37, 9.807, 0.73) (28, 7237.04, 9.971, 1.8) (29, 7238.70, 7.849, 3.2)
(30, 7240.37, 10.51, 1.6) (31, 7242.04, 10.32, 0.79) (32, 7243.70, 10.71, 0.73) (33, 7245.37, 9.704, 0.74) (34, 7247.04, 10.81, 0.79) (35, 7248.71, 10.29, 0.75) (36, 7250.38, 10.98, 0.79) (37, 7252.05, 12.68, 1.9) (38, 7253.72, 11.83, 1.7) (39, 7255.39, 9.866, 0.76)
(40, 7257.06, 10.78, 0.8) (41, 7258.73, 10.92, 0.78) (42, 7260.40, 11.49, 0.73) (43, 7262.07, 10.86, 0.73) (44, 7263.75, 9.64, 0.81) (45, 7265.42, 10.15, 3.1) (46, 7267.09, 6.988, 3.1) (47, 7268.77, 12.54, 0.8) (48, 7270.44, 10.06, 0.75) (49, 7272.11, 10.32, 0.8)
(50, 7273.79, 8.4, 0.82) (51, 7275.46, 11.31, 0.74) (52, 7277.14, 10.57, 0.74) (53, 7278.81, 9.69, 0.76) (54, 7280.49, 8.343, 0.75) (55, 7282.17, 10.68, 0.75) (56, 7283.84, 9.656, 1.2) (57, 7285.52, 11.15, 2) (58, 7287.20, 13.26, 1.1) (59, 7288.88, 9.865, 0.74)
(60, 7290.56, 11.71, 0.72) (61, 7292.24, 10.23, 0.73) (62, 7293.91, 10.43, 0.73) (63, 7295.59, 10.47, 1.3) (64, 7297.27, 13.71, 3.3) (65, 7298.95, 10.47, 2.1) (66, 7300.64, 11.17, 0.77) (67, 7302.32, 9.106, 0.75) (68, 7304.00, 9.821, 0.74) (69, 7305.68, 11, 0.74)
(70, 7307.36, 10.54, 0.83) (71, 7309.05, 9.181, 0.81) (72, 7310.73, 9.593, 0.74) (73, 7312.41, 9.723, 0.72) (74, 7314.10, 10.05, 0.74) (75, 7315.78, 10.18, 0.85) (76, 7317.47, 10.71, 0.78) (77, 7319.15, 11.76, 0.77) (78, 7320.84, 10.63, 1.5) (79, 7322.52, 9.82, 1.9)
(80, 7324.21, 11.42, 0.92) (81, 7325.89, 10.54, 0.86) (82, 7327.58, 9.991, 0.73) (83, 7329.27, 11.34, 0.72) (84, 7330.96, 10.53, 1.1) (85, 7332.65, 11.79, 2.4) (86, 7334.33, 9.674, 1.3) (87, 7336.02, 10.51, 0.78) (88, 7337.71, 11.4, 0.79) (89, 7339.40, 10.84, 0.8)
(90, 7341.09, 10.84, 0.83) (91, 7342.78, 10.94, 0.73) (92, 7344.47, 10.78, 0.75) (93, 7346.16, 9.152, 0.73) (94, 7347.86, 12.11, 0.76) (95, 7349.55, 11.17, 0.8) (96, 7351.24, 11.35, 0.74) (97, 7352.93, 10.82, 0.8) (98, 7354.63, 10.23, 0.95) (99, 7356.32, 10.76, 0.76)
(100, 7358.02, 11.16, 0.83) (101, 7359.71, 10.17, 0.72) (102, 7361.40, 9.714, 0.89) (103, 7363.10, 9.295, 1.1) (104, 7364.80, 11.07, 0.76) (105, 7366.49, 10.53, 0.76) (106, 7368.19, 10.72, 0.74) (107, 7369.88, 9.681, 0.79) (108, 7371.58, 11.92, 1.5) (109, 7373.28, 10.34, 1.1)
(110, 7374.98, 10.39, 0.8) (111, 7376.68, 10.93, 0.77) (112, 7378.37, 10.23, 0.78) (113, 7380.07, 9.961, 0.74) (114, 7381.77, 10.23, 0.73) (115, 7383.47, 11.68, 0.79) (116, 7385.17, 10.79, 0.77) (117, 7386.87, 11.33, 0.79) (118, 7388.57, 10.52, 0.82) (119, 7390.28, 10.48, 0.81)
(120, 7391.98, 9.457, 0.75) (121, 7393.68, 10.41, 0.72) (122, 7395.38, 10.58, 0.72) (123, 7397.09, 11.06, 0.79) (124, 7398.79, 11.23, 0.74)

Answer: 0.78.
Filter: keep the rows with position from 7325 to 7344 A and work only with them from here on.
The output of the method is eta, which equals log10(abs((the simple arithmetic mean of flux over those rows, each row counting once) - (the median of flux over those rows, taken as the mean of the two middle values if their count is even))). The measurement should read -1.11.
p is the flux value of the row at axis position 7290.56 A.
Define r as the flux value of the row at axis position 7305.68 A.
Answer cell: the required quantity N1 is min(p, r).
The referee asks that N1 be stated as 11.0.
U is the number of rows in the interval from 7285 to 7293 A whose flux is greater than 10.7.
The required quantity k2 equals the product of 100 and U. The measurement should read 300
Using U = 3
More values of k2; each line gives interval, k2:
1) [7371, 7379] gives 200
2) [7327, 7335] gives 200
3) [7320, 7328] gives 100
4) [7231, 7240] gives 0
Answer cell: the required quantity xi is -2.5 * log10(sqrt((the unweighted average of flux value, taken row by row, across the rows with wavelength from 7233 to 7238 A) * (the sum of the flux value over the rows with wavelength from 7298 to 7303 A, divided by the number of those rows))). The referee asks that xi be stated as -2.52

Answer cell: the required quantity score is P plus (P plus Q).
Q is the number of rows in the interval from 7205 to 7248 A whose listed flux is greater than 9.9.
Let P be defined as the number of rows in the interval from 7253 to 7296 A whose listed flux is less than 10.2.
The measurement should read 33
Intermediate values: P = 10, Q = 13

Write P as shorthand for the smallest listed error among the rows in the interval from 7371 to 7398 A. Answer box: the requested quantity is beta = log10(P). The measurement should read -0.143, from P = 0.720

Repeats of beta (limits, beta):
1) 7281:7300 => -0.143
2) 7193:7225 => -0.149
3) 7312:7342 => -0.143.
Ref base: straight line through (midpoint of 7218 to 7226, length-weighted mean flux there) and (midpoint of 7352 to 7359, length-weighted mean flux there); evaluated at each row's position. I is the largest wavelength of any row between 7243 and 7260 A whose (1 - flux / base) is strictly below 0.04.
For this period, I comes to 7258.73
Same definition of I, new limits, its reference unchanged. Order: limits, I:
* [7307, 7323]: 7320.84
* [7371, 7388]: 7386.87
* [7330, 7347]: 7344.47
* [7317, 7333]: 7332.65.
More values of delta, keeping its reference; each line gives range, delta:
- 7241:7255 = 0.97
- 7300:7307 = 0.97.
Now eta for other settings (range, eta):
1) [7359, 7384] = -0.93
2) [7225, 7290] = -1.42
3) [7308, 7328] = -0.73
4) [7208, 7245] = -0.84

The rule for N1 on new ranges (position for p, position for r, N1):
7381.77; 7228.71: 10.2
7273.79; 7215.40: 8.4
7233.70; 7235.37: 9.8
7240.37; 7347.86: 10.5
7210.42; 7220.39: 8.1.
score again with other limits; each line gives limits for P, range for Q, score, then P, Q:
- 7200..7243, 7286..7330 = 53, 17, 19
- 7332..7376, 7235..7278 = 31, 6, 19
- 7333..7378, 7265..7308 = 30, 6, 18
